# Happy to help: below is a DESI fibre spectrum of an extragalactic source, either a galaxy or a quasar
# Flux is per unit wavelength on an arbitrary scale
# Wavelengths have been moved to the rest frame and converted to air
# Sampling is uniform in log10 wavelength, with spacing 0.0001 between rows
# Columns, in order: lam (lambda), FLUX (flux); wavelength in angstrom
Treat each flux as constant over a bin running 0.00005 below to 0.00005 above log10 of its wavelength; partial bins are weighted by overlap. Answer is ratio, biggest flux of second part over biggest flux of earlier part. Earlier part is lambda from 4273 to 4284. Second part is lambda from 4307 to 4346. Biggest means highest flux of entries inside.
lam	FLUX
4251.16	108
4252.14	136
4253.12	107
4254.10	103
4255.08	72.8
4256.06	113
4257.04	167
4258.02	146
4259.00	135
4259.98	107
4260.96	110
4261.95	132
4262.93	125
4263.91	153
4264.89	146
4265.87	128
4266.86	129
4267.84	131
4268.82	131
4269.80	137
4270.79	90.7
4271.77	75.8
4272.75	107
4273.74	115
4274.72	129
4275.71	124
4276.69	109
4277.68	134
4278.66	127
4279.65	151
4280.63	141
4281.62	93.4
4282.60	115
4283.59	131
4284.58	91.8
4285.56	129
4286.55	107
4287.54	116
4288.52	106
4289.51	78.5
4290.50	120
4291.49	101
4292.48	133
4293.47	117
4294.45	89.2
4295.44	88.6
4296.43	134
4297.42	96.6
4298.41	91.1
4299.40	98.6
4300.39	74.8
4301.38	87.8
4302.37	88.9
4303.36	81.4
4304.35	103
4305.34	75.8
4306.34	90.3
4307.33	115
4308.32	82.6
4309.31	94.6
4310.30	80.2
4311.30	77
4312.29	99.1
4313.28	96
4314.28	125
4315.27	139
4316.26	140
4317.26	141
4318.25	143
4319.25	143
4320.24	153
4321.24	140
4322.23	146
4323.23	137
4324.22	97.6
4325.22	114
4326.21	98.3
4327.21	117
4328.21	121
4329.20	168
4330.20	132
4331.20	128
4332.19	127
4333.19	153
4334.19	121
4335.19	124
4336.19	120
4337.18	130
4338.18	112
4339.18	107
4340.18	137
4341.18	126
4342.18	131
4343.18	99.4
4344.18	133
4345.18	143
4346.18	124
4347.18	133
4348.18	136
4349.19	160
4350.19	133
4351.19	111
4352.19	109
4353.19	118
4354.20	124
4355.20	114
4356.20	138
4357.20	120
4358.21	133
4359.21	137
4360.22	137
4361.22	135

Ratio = 1.11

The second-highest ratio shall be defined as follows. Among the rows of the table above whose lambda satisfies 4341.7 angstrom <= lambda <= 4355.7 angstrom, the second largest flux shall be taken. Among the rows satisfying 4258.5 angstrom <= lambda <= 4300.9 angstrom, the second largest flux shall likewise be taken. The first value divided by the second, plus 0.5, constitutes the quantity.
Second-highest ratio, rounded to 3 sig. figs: 1.45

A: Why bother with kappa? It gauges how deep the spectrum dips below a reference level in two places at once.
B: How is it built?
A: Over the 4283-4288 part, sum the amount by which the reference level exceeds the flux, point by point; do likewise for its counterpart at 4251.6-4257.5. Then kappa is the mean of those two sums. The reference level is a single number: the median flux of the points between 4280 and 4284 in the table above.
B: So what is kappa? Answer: 40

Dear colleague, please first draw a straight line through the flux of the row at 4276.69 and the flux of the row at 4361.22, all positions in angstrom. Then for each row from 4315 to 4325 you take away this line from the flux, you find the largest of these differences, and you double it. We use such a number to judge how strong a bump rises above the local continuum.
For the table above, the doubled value 61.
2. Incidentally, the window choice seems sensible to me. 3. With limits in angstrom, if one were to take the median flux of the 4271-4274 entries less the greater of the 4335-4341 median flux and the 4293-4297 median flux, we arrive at -15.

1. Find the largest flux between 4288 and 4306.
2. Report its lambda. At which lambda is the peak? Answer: 4296.43 angstrom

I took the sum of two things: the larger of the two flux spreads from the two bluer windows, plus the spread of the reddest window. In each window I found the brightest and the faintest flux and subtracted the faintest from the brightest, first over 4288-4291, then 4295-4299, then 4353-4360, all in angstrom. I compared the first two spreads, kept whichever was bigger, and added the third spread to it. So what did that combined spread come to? 69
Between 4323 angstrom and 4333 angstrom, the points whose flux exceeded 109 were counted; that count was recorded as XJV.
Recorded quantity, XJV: 8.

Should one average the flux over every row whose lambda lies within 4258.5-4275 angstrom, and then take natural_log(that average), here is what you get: 4.81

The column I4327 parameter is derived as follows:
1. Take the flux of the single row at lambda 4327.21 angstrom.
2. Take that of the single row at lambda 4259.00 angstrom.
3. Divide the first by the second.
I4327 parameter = 0.9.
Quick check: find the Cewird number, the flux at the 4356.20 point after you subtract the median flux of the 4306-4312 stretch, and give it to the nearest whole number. 52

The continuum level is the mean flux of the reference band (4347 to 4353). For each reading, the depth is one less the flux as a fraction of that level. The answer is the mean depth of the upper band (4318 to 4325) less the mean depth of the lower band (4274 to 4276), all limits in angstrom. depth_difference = -0.08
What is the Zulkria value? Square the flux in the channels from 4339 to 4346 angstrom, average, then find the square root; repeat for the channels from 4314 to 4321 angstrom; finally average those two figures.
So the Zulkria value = 133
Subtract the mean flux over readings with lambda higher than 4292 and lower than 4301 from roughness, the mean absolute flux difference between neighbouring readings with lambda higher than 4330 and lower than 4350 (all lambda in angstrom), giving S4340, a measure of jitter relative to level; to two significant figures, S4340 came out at -88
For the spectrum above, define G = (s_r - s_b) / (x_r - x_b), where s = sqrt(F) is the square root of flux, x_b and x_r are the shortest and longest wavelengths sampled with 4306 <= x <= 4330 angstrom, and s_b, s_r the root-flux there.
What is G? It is 0.15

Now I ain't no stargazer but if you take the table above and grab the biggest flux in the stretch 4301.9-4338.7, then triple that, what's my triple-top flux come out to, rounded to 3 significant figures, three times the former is 504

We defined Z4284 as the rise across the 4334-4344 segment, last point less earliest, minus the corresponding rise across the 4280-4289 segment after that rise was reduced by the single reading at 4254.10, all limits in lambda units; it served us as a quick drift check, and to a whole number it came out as 116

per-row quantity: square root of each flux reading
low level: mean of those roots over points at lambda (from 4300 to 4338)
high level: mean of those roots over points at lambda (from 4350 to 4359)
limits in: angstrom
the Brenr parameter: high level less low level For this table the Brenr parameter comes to 0.35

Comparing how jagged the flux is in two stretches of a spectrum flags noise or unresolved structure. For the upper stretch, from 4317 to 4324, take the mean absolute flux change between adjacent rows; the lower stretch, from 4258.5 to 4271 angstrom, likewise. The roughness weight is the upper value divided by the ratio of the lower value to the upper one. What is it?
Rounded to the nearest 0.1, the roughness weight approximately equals 3.2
